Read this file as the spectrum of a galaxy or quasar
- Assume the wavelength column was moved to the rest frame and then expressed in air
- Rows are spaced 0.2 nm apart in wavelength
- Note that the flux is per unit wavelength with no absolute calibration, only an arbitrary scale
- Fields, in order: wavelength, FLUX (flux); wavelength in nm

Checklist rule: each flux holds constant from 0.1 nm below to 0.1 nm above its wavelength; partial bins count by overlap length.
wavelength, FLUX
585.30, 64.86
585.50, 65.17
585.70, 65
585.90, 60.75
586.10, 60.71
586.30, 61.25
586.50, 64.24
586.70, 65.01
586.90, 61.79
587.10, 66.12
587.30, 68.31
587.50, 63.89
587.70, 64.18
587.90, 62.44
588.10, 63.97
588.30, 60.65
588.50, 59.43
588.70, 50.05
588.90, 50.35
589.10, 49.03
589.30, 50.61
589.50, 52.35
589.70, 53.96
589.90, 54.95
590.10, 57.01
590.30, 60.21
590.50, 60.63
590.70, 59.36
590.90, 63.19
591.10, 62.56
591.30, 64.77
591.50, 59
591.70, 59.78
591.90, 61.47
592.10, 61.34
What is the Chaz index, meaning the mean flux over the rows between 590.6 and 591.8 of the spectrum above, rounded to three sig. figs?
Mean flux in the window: 61.4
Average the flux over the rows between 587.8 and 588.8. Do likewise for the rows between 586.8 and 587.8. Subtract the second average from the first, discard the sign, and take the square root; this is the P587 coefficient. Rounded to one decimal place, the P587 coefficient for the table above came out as 2.4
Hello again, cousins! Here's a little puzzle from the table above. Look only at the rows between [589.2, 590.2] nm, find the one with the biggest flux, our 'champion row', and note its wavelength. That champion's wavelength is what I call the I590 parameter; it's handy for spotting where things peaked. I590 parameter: 590.10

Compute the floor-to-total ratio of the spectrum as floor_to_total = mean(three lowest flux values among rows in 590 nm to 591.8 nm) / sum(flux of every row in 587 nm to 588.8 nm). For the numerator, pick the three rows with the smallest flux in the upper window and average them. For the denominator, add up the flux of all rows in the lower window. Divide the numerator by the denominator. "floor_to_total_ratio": 0.105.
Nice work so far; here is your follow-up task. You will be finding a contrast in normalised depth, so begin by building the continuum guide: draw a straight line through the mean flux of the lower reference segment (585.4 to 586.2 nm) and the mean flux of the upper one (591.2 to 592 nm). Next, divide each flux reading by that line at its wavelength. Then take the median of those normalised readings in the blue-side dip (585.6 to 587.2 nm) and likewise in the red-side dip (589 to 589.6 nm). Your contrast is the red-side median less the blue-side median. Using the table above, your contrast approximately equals -0.19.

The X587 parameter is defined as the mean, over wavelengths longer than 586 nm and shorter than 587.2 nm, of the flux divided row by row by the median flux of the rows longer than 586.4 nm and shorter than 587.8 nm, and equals 0.98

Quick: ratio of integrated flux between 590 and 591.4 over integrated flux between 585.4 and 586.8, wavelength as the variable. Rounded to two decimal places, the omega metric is 0.97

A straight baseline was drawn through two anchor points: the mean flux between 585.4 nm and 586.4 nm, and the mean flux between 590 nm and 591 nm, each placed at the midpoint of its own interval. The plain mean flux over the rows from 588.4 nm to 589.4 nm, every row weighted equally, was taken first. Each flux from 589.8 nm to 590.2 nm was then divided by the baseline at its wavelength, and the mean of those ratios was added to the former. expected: 52.8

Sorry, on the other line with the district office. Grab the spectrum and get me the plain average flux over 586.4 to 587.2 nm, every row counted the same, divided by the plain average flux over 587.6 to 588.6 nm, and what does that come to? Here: 1.03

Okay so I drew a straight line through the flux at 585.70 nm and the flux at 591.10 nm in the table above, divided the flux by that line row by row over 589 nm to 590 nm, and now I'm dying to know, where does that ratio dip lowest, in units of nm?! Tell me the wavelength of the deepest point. 589.10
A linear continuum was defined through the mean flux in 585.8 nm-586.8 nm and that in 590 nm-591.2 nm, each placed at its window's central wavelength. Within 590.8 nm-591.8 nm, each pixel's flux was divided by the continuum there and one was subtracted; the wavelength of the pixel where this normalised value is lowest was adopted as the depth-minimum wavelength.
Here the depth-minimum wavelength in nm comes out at 591.50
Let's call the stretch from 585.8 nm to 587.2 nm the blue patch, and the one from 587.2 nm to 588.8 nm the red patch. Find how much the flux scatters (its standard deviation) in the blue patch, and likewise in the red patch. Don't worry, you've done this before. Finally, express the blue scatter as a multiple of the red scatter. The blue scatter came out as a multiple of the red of 0.4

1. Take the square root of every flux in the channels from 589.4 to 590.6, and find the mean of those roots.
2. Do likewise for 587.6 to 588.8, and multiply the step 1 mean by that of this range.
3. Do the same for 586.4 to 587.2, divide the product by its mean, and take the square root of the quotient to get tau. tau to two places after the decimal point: 2.69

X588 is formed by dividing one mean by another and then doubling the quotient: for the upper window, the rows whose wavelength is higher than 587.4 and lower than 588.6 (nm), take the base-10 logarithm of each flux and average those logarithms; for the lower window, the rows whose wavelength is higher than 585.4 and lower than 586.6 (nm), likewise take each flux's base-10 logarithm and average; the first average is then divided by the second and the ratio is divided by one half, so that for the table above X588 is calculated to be 2.00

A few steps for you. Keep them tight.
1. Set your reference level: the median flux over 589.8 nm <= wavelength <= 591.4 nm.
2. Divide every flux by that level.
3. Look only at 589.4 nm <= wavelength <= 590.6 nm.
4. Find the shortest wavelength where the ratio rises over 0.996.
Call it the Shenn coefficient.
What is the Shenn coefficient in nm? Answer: 590.30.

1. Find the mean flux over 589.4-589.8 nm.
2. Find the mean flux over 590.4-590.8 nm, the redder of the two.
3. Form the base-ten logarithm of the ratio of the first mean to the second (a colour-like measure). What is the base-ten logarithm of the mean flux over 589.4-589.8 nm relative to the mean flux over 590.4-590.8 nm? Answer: -0.053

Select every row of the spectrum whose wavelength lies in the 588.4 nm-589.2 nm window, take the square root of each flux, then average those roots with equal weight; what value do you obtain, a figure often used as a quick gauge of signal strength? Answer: 7.22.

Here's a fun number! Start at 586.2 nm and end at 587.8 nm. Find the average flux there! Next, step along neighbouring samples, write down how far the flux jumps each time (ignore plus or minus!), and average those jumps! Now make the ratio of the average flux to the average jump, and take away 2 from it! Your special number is 23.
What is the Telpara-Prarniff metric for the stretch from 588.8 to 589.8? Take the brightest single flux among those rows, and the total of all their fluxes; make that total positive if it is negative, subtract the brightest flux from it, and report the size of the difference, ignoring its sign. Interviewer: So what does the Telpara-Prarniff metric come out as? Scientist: 202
